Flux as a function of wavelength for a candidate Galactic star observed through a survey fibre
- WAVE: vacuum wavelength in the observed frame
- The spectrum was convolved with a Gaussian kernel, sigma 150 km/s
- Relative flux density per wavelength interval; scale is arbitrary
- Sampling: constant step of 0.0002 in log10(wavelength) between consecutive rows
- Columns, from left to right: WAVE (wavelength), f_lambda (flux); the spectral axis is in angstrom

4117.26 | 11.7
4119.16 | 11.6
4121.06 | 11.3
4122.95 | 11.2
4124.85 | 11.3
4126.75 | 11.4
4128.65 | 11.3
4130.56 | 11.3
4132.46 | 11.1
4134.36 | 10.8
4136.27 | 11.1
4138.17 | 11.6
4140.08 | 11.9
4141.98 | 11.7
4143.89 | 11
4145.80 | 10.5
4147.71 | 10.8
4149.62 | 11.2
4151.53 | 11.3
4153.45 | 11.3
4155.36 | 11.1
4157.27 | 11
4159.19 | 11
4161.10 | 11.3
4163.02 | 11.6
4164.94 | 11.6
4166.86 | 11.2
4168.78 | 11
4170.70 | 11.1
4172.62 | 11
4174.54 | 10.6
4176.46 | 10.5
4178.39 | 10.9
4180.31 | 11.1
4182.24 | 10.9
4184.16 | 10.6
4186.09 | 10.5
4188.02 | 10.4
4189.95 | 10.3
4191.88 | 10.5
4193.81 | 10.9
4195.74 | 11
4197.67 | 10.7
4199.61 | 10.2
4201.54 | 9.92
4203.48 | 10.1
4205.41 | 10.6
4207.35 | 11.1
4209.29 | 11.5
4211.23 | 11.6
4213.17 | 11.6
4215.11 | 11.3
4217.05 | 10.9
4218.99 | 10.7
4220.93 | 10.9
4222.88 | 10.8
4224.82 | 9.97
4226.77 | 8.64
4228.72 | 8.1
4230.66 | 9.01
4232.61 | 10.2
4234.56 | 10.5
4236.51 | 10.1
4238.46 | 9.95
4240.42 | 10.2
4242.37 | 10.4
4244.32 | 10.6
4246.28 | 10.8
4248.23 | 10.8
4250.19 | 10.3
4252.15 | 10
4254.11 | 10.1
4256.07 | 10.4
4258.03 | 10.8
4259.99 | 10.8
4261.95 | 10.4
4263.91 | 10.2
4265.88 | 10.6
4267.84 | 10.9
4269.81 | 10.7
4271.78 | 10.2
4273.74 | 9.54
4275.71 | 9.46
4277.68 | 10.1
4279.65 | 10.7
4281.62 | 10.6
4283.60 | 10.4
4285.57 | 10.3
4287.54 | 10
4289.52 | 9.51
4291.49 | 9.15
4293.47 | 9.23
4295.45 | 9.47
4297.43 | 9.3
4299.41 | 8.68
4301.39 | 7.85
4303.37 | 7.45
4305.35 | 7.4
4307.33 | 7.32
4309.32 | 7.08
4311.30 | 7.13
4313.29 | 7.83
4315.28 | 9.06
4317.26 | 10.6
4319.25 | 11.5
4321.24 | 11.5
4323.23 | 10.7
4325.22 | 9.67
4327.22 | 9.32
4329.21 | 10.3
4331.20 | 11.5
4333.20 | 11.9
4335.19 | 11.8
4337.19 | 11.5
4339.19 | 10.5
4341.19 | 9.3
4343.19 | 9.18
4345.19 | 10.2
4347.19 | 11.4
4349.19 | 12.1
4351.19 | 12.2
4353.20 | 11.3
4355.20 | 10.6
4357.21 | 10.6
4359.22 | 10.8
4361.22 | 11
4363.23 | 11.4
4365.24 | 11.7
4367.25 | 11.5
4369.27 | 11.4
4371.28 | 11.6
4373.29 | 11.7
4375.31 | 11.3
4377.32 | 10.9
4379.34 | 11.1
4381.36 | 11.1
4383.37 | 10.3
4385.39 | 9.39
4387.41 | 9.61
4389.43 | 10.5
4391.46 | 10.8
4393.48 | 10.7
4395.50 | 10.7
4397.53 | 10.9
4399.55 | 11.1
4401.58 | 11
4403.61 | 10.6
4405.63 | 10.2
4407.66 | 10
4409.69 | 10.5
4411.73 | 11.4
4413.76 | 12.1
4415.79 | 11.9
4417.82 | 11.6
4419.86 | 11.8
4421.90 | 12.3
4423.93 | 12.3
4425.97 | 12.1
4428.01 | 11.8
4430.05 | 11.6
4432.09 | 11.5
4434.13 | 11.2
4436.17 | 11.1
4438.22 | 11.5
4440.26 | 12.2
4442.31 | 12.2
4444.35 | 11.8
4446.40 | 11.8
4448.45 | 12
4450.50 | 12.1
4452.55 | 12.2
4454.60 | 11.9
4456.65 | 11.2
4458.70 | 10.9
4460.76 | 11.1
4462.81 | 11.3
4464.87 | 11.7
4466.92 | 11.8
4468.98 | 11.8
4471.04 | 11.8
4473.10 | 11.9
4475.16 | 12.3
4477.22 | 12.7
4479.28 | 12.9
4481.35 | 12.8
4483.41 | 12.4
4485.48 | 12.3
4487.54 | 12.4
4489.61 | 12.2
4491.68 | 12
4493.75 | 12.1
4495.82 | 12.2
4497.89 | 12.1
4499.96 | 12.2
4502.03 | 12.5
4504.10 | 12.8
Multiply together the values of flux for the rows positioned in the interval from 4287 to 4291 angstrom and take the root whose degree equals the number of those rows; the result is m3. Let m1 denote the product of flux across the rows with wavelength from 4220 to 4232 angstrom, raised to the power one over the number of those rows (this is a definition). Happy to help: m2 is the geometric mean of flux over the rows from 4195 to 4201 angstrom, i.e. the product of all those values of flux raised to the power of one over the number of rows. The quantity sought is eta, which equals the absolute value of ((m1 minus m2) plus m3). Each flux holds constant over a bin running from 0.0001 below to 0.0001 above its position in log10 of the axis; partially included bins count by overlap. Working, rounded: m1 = 9.5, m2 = 10.6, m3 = 9.8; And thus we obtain 8.6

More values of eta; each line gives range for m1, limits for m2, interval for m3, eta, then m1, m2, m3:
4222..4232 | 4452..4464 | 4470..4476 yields 9.8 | 9.3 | 11.4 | 12.0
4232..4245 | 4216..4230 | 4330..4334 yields 12.0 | 10.3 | 9.9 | 11.7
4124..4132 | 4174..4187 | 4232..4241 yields 10.8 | 11.3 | 10.7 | 10.2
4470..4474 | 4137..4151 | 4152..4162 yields 11.8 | 11.8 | 11.2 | 11.1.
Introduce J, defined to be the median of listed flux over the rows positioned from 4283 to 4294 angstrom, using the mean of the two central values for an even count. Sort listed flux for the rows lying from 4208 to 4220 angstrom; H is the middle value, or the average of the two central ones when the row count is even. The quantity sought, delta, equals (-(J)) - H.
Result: -21.2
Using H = 11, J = 9.8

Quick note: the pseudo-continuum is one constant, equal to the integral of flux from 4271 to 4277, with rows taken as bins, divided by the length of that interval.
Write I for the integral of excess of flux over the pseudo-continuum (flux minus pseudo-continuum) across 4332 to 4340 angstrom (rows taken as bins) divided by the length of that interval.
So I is 1.7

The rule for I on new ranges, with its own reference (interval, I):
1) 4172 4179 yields 1.0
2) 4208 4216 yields 1.7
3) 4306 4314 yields -2.4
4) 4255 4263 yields 0.8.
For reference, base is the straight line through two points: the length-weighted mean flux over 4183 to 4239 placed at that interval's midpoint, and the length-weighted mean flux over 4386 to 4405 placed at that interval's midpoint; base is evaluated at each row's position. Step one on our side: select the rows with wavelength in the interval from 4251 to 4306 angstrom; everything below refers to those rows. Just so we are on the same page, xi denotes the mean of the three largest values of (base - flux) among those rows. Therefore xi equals 3.0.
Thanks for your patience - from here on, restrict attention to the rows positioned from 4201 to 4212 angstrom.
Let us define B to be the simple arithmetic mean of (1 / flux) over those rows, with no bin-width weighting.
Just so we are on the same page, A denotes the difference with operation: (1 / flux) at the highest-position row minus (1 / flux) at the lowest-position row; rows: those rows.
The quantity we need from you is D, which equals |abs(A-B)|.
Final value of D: 0.108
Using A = -0.015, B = 0.0929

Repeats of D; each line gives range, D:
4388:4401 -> 0.098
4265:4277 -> 0.087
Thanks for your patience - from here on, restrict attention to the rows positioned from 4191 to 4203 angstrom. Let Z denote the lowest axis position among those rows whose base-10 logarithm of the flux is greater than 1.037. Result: 4193.81 angstrom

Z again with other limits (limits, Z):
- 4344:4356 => 4347.19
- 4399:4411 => 4399.55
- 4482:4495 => 4483.41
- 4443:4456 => 4444.35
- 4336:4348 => 4337.19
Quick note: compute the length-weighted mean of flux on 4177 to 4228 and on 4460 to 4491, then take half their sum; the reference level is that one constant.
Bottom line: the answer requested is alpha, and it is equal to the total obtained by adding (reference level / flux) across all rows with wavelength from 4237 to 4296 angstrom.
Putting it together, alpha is 33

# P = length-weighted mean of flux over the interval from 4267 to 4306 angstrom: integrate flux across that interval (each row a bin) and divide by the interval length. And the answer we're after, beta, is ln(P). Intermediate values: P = 9.6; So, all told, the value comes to 2.26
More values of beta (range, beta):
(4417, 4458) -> 2.47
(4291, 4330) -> 2.20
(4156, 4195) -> 2.39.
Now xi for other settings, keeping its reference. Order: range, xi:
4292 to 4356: 3.4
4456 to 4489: -0.4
